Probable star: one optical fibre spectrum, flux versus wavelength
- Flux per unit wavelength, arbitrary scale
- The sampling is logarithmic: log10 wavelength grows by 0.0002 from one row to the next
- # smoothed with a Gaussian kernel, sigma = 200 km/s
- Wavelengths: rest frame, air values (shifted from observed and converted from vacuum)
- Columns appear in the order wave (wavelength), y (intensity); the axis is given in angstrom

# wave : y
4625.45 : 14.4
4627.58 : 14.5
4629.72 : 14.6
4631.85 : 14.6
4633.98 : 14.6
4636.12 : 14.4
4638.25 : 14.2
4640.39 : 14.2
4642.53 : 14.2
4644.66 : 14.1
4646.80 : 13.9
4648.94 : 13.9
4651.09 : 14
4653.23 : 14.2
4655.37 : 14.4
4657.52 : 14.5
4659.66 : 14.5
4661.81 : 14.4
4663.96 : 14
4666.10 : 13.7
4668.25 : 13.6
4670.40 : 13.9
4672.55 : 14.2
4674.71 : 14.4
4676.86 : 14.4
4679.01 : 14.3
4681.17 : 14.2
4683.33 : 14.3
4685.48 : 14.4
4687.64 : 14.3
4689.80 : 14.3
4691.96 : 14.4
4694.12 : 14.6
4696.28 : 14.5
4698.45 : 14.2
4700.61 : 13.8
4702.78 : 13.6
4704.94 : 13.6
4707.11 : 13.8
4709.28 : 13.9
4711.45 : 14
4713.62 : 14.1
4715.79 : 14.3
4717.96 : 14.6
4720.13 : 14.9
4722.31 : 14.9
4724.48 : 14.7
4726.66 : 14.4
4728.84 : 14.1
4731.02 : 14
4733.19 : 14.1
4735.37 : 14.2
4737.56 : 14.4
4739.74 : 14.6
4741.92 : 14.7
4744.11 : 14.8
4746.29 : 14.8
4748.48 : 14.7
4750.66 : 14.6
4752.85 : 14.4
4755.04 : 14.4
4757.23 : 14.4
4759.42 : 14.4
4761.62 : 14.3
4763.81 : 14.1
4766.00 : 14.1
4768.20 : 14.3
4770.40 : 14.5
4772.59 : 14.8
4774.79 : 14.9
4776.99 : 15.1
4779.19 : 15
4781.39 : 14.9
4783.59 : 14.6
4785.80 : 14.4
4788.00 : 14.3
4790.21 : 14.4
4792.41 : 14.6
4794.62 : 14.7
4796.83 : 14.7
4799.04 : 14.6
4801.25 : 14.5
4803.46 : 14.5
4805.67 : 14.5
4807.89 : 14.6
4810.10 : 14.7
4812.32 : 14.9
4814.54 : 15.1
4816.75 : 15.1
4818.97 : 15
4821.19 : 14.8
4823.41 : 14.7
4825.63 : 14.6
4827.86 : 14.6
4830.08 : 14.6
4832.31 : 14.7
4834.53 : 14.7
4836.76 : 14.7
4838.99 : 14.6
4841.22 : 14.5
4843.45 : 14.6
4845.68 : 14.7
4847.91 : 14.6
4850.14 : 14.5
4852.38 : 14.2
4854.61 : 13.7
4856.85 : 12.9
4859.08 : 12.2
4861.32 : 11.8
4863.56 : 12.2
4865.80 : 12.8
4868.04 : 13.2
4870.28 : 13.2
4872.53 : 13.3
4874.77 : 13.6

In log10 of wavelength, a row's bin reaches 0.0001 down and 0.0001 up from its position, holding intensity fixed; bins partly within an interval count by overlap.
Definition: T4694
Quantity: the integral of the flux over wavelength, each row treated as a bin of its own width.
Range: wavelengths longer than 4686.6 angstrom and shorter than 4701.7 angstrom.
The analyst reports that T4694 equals 216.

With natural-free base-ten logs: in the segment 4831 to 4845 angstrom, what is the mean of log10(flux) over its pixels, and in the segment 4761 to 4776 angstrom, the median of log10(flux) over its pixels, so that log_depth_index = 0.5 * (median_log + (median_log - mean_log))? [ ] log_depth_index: 0.573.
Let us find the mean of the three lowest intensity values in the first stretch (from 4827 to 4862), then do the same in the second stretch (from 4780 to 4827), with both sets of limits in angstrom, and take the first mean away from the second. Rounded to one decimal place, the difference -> 2.1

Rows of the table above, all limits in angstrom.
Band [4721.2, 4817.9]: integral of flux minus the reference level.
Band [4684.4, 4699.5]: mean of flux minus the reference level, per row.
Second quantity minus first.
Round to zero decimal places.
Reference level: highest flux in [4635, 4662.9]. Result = -6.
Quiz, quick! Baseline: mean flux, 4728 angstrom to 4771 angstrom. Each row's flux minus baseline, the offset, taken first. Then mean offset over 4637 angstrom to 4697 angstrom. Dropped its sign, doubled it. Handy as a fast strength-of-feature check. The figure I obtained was 0.36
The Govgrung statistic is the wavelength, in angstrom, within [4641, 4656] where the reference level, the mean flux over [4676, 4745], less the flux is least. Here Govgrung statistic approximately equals 4655.37 angstrom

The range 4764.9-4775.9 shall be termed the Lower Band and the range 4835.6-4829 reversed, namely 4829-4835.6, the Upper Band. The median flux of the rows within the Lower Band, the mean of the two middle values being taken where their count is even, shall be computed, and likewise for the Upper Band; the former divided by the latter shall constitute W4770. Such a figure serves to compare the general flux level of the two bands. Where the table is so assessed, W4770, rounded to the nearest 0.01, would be 0.99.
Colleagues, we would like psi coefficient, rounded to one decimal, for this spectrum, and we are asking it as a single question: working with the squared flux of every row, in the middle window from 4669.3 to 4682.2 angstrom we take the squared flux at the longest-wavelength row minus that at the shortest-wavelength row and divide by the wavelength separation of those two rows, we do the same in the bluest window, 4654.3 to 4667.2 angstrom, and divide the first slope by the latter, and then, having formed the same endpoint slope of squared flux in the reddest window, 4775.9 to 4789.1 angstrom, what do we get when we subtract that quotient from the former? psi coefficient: -1.7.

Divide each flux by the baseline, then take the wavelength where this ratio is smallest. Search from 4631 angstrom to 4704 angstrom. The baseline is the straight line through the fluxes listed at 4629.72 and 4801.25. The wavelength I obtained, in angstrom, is 4668.25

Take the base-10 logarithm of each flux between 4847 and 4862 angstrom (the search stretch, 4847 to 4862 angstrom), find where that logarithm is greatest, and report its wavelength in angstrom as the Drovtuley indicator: 4847.91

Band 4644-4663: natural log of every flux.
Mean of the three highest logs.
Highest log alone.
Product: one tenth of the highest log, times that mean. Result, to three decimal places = 0.714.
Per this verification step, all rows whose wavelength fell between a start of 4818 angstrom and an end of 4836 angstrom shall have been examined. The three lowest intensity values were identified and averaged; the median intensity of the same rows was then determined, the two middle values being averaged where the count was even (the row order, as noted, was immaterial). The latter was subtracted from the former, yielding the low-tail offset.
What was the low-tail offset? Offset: -0.1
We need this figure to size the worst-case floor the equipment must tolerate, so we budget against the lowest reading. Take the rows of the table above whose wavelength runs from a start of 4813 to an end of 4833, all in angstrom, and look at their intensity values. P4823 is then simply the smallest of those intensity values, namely 14.6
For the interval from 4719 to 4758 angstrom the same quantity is 14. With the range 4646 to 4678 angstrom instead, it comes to 13.6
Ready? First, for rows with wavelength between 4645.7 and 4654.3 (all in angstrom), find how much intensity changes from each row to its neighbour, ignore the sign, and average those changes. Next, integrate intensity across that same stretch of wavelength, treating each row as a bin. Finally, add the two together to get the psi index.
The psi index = 120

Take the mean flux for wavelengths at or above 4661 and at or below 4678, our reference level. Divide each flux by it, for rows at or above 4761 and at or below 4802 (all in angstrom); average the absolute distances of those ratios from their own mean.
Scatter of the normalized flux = 0.0166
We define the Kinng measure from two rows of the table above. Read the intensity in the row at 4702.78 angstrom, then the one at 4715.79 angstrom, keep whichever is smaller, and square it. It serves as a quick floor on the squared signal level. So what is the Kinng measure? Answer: 185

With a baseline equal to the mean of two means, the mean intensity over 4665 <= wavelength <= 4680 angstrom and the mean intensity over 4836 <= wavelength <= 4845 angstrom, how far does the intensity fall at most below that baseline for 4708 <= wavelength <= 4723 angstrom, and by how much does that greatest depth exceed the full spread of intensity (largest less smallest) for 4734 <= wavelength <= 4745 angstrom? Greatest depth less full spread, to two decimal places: -0.16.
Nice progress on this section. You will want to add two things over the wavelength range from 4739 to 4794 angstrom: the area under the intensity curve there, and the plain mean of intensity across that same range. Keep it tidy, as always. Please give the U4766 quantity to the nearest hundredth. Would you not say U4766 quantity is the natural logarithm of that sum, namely 6.70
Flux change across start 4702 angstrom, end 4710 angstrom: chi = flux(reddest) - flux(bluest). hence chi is 0.30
